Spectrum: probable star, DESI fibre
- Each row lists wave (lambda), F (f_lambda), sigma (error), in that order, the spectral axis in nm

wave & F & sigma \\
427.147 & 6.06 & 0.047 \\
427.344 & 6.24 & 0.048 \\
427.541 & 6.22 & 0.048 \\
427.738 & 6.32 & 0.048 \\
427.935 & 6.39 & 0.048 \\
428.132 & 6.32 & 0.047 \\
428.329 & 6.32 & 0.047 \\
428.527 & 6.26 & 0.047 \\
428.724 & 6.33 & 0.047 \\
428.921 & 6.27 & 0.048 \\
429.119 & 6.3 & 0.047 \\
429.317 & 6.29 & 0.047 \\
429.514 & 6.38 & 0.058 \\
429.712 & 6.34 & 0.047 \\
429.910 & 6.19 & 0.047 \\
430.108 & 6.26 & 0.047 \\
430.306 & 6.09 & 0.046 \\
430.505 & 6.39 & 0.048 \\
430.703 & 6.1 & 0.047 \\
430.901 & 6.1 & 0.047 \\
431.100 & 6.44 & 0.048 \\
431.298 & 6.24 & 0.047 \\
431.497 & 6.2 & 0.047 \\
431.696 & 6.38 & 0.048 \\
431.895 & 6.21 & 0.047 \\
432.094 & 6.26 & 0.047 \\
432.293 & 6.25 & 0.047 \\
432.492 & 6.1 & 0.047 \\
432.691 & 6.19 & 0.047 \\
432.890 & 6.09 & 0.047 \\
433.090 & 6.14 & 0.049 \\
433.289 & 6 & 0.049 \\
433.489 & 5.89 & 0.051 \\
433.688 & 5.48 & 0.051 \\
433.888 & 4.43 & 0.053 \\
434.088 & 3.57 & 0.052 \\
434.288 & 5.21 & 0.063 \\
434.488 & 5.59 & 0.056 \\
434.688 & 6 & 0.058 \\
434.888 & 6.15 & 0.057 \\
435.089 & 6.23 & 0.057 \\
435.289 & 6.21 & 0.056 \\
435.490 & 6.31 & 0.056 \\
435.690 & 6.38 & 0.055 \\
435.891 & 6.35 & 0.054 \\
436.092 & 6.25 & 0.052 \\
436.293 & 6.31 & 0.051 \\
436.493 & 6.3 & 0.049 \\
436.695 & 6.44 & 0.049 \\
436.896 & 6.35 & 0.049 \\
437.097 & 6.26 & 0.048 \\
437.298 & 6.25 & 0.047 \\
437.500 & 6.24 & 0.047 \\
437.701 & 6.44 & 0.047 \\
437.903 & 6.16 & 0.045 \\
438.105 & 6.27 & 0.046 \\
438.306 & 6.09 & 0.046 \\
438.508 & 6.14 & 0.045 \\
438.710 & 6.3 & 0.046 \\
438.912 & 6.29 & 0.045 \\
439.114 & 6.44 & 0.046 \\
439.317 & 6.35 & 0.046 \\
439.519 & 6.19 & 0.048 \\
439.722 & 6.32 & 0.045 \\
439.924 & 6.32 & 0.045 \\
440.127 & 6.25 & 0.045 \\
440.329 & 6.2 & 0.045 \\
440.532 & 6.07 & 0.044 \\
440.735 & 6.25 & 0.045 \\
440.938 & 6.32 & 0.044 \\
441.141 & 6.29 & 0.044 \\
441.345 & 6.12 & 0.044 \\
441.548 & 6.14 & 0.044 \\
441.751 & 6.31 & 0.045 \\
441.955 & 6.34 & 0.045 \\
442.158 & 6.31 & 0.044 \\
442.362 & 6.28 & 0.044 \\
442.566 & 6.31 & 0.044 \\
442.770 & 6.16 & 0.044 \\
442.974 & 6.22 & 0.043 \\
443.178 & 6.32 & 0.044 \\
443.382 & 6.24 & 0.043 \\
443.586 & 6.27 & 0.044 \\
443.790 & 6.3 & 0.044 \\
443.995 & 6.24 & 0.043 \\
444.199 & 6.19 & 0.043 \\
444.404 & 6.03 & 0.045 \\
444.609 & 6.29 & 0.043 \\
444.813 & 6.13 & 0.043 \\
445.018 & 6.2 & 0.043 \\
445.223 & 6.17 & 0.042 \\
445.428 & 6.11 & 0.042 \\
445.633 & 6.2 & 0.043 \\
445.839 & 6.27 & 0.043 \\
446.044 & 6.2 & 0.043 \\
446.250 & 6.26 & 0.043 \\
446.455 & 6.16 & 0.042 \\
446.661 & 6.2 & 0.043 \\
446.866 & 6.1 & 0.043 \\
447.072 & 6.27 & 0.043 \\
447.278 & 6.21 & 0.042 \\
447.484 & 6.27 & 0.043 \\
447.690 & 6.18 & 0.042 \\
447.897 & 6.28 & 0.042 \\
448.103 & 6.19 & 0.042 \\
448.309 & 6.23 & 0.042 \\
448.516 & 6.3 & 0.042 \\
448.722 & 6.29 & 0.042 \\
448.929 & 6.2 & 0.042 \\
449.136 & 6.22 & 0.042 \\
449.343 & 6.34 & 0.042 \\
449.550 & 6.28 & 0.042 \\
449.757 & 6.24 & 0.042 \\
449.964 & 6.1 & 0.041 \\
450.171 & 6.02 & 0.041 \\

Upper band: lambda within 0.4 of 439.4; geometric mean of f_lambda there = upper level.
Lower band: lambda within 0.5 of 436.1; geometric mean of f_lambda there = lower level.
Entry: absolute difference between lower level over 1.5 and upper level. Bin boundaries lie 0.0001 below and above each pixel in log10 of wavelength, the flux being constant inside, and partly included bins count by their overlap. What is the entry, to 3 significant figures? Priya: 2.11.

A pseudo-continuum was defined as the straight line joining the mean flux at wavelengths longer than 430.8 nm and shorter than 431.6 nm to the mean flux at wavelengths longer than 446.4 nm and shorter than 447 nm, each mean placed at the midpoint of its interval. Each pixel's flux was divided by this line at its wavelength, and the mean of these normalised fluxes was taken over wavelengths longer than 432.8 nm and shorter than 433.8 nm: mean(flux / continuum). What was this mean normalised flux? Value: 0.95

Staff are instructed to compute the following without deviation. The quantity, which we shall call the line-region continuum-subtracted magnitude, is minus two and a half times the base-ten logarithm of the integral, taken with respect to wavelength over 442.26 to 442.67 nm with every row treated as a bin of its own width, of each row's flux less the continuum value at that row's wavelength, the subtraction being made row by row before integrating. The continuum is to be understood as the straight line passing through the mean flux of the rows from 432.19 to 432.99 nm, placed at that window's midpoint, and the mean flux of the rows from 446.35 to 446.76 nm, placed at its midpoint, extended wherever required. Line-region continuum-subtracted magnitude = 3.3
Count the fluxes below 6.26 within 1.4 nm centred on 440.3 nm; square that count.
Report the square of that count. 16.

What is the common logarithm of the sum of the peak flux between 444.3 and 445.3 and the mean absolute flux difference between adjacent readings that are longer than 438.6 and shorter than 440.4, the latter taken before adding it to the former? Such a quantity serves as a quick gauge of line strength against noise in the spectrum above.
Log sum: 0.804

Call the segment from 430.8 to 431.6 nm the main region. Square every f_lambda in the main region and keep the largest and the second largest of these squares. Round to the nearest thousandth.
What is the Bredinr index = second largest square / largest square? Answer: 0.939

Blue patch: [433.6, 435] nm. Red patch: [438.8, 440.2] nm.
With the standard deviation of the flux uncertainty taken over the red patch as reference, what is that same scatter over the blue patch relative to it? 3.7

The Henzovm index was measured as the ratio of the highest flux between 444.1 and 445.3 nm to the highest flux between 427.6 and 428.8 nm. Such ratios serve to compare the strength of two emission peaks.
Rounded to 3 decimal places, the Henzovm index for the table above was 0.984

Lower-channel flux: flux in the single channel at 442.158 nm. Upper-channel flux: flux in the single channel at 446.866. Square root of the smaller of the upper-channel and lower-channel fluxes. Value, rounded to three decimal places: 2.470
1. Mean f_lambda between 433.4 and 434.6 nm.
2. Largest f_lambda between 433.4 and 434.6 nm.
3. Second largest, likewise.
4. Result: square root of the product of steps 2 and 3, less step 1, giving 0.71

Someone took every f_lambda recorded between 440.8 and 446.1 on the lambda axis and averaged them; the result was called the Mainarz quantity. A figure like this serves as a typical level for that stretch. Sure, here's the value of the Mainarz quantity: 6.23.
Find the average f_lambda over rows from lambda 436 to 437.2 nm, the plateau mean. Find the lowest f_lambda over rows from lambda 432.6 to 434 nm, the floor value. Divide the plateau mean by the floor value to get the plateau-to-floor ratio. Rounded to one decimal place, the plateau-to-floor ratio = 1.4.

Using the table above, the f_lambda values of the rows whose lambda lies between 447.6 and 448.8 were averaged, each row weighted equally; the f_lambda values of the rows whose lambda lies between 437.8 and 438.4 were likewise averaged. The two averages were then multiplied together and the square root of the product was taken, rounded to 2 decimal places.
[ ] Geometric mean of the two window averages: 6.21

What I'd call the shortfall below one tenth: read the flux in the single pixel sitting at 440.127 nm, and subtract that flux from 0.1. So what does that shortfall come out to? -6.15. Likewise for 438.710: -6.20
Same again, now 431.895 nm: -6.11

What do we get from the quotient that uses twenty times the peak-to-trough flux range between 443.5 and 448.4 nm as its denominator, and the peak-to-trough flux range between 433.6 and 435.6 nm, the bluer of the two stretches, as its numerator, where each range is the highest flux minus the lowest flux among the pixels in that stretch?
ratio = 0.51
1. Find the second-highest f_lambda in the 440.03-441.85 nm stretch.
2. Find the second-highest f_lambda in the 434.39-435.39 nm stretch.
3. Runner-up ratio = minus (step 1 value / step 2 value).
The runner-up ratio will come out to -1.016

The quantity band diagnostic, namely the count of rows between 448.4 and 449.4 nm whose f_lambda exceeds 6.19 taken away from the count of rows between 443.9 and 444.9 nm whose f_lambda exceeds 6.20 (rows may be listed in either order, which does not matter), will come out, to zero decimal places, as -3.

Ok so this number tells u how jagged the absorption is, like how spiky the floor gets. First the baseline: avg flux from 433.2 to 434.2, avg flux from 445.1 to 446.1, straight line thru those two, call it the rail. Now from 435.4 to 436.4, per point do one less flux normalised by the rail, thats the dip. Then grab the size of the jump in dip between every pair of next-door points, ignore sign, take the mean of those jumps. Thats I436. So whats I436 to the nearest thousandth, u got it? 0.012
